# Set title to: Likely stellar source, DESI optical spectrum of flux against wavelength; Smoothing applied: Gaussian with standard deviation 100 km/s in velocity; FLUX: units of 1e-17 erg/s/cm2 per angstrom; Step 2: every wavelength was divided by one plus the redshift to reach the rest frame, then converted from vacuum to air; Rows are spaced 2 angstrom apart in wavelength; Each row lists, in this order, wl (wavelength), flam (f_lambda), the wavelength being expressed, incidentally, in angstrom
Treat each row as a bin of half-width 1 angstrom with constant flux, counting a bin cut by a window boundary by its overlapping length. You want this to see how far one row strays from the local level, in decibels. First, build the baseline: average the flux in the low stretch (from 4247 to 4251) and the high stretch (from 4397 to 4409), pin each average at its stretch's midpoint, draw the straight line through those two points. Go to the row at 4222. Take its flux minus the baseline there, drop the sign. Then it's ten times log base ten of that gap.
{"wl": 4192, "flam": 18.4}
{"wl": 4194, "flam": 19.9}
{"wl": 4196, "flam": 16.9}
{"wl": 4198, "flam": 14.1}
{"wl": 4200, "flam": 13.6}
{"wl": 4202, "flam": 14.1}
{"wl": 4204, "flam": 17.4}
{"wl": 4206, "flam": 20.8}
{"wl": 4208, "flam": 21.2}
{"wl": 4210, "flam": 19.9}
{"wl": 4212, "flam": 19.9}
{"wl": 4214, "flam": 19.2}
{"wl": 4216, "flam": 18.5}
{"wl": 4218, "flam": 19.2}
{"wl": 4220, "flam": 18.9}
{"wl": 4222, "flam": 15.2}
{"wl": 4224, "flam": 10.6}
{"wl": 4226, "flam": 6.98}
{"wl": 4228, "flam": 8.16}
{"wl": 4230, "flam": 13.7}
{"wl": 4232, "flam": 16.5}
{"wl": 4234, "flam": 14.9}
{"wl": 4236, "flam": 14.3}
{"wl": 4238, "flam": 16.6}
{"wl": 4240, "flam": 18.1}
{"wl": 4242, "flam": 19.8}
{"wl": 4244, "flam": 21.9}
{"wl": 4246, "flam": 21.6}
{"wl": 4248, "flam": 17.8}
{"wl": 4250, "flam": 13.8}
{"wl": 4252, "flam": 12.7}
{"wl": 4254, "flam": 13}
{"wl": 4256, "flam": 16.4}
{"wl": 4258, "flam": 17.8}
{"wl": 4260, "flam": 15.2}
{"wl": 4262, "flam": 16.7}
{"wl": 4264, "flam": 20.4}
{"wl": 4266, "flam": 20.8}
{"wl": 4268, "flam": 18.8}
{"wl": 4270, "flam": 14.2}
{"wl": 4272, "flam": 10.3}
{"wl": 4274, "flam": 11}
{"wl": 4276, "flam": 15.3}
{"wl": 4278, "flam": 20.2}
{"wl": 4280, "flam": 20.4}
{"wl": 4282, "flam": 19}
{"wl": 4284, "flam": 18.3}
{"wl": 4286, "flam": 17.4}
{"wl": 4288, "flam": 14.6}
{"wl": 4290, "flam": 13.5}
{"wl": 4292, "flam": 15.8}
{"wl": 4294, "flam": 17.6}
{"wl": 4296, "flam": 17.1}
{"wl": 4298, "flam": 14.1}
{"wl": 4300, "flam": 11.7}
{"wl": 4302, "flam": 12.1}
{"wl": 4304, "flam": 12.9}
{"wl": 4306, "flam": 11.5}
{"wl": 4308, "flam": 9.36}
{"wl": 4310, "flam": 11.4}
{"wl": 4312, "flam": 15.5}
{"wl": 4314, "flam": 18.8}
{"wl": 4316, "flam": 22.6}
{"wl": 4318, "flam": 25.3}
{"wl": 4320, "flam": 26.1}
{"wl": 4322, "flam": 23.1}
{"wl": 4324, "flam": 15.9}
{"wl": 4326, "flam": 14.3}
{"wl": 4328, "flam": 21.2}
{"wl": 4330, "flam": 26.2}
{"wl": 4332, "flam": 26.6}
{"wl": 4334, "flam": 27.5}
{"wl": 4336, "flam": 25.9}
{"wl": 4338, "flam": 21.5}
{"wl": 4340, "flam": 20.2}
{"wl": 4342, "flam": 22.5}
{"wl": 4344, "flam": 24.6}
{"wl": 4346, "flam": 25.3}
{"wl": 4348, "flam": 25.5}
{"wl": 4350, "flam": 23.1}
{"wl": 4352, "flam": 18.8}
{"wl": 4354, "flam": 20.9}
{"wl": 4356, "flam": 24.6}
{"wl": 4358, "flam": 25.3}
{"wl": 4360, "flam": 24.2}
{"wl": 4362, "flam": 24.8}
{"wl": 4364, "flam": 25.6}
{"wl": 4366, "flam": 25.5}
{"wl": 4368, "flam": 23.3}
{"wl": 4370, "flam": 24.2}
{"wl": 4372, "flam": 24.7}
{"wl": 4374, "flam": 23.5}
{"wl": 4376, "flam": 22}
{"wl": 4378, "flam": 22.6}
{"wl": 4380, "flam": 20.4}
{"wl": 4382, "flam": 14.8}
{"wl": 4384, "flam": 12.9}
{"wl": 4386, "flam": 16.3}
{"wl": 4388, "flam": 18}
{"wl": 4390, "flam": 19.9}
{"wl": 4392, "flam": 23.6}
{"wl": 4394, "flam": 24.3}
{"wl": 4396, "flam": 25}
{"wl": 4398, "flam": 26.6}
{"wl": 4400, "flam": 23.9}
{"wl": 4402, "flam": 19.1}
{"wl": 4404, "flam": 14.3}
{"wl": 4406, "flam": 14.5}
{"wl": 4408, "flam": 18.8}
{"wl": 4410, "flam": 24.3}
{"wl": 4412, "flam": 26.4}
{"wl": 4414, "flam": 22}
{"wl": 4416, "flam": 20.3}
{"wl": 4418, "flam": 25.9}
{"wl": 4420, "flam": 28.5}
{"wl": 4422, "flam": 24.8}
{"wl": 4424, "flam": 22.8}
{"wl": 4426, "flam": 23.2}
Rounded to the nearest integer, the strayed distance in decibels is -13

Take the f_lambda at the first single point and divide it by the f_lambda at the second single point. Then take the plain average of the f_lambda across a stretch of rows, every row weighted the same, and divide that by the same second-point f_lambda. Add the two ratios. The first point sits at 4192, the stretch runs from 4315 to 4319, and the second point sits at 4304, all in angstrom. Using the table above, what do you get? 3.3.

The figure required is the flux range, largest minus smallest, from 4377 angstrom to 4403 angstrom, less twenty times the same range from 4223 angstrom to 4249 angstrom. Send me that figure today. -285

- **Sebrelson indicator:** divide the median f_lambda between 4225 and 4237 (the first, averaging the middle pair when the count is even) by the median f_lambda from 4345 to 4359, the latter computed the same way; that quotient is 0.57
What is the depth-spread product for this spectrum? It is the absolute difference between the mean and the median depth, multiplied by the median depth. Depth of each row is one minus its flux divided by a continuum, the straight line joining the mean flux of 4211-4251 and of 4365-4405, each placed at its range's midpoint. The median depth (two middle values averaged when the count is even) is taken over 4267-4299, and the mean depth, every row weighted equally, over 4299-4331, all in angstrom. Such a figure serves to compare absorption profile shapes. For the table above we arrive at 0.001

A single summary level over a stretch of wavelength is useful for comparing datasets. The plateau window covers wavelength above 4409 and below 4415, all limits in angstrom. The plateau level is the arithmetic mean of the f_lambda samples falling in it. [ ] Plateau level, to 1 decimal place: 24.2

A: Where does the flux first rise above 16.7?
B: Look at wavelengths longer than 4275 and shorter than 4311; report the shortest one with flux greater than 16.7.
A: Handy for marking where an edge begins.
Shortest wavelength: 4278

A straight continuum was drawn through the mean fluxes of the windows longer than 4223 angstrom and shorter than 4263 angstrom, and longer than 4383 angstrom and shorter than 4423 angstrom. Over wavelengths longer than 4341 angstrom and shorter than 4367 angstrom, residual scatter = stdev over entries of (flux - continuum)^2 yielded 12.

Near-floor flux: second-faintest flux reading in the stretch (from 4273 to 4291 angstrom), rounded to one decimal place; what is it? 13.5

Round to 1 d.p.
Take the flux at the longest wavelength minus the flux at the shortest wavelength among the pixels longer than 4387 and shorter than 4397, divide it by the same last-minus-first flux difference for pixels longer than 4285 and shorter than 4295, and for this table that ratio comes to 35.0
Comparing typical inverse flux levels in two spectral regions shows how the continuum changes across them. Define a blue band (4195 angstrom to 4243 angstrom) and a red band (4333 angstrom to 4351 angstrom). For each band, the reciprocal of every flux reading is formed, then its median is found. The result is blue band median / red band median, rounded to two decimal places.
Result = 1.47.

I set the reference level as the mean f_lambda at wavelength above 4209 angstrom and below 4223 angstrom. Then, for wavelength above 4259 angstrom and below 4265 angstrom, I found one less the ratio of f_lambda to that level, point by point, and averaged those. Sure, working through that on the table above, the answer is 0.1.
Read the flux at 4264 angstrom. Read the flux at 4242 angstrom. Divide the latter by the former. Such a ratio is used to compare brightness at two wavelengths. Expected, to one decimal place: 1.0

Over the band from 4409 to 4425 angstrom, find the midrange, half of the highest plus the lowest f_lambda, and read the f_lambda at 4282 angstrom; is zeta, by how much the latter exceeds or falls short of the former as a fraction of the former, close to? -0.22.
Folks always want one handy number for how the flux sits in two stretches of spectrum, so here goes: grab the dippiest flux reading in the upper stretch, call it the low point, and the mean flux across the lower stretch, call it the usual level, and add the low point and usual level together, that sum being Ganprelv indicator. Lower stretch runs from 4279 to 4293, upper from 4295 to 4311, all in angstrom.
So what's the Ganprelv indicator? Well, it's 26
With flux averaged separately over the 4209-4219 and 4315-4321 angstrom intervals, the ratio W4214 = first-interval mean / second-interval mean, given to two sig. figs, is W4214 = 0.78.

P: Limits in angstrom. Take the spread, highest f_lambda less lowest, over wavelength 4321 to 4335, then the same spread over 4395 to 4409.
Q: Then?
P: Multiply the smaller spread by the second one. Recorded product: 151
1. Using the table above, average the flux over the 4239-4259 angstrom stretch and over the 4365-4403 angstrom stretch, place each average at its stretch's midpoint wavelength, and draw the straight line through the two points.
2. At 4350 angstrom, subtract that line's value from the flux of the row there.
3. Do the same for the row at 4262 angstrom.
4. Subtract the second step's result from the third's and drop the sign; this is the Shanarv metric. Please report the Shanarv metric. 4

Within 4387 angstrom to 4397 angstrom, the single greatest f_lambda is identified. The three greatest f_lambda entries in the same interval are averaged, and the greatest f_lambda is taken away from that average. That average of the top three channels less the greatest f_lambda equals -0.70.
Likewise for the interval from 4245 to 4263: -2.53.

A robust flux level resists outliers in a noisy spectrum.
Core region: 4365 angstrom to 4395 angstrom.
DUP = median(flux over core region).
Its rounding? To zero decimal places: 23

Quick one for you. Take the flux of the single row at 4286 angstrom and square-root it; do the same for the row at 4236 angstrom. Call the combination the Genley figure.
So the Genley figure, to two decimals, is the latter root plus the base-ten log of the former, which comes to 4.40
